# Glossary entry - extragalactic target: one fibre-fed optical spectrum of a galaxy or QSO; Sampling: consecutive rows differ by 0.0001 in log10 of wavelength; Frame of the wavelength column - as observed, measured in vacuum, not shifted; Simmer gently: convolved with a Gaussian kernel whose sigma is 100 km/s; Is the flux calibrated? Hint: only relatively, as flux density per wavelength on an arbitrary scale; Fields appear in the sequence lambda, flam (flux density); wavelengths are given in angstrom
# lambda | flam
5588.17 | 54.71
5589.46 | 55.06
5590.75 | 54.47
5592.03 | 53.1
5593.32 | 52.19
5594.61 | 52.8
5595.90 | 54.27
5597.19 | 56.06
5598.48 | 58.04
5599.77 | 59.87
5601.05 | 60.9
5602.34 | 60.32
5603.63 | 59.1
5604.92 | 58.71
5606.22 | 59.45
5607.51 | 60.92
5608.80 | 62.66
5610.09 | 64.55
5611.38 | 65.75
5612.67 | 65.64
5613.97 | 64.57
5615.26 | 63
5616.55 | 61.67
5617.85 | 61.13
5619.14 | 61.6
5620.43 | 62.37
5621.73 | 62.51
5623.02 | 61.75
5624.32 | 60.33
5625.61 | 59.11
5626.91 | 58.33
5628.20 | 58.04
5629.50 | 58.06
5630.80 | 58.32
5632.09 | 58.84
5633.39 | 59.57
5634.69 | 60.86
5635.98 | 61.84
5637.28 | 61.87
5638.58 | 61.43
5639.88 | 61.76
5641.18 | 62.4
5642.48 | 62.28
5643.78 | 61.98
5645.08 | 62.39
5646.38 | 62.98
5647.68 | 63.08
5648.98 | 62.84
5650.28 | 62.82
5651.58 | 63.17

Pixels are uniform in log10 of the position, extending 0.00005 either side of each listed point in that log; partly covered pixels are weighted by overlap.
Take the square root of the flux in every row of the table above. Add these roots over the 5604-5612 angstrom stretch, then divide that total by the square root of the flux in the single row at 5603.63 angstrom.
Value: 6.1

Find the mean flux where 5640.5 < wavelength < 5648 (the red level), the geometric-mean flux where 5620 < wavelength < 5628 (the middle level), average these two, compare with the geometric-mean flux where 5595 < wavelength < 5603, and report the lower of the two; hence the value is 58.2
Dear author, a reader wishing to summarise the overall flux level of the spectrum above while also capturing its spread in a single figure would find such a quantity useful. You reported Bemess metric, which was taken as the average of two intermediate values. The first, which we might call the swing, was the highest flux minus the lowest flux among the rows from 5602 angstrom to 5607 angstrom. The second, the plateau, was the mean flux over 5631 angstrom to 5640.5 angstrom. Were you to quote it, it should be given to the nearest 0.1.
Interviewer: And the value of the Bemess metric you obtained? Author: 31.2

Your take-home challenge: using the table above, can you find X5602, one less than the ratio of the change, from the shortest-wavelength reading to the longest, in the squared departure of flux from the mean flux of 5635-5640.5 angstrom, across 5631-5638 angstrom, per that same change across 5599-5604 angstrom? -3.4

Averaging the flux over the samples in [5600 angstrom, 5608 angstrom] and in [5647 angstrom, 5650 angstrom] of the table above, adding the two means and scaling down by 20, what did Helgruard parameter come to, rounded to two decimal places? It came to 6.14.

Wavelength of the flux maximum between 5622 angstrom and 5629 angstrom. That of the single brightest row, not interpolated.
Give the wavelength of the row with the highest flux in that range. 5623.02 angstrom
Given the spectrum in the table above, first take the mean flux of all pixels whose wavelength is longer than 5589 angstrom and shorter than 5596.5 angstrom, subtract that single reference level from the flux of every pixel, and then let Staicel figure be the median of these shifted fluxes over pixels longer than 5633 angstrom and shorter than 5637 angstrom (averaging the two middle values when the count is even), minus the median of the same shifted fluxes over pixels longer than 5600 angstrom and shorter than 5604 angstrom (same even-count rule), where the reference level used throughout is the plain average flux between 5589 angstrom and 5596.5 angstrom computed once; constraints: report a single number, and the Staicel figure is 0.5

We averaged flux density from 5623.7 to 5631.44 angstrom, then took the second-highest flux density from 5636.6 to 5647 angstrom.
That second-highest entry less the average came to 3.7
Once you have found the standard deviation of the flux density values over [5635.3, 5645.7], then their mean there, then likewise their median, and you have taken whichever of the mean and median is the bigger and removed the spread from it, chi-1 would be 61.7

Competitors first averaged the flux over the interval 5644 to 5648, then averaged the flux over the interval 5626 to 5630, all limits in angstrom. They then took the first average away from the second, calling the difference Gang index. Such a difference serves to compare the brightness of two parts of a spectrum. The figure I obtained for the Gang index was -5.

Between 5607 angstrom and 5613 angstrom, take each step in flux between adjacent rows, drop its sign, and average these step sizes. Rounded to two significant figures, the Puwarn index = 1.2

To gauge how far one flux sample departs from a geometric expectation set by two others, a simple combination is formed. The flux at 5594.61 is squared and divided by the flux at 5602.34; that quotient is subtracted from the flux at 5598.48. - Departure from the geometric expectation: 12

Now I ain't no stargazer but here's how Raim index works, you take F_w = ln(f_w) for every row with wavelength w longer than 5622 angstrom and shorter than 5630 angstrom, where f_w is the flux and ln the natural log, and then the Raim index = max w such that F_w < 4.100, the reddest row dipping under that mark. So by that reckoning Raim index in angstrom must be 5629.50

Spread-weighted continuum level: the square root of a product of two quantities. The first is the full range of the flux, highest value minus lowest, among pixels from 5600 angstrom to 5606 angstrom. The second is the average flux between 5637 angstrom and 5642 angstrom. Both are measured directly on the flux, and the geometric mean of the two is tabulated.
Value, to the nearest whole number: 12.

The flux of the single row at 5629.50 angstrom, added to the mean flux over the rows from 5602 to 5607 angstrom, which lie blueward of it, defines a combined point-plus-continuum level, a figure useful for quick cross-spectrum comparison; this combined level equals 117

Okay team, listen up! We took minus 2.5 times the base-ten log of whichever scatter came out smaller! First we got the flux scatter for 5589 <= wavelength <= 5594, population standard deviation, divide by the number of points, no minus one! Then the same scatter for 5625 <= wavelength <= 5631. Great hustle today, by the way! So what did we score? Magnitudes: 1.0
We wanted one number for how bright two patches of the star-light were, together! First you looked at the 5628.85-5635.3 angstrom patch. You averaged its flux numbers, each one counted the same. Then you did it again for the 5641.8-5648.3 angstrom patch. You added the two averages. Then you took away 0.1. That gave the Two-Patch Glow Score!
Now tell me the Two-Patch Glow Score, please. 122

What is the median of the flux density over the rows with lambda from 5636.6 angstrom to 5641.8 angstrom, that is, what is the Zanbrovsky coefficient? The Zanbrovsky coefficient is 61.8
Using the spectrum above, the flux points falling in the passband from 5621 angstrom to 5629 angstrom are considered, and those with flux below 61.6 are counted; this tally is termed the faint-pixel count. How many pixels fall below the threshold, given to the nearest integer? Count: 4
